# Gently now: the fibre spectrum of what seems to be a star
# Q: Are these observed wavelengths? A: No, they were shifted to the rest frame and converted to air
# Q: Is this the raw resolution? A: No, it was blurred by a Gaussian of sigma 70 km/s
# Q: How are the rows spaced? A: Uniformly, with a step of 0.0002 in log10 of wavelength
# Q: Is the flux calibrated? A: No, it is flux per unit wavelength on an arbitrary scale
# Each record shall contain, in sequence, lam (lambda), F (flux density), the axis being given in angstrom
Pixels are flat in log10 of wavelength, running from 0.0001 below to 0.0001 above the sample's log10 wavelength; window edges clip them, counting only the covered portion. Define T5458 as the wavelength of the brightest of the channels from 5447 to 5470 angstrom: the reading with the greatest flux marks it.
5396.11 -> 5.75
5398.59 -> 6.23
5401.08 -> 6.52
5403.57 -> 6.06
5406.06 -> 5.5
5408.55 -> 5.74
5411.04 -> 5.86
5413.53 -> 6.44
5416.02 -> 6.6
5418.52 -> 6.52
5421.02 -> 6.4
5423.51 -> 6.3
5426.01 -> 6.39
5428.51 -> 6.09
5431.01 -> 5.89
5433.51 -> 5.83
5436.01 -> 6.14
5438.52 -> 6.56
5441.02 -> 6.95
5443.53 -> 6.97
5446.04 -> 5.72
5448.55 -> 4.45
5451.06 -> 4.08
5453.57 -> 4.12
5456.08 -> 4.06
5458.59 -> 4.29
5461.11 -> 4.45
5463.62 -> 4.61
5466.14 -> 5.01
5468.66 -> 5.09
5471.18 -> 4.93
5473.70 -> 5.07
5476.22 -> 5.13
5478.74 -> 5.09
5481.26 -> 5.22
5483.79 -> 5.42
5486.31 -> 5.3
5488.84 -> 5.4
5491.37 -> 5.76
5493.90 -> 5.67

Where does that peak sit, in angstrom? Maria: 5468.66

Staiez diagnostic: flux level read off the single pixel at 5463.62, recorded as 4.61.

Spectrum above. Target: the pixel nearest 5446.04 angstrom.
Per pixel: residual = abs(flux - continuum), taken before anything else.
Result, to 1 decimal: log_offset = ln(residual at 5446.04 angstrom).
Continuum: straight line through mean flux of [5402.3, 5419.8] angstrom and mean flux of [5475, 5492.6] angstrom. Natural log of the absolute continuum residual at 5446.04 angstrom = -4.4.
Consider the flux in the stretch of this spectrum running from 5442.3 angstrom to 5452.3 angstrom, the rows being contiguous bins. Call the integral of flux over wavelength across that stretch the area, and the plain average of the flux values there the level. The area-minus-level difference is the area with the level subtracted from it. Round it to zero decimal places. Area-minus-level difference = 48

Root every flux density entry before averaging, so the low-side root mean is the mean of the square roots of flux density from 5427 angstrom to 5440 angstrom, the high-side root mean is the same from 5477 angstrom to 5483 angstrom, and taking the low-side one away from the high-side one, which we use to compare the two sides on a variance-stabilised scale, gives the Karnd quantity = -0.20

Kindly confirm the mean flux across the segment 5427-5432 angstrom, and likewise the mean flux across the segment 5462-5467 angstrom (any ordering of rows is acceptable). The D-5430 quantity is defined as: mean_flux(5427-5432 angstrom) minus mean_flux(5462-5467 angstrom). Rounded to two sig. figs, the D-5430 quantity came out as 1.2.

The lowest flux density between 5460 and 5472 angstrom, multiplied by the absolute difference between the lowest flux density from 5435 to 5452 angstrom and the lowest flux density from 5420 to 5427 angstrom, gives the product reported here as 9.9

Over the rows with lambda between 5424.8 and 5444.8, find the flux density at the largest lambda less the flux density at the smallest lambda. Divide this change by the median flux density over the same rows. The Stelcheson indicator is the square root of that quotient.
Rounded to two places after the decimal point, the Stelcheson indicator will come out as 0.30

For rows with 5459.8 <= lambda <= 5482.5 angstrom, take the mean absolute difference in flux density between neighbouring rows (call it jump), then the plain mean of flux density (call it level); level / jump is 33.9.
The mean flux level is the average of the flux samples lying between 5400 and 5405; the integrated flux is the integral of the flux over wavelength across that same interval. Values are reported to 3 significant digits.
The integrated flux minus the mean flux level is 25.0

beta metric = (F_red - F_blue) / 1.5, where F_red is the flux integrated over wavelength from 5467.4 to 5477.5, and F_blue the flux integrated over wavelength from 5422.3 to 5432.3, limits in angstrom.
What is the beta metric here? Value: -7.1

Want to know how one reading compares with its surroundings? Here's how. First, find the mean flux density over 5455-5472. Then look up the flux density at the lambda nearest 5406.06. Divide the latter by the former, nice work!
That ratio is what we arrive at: 1.19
